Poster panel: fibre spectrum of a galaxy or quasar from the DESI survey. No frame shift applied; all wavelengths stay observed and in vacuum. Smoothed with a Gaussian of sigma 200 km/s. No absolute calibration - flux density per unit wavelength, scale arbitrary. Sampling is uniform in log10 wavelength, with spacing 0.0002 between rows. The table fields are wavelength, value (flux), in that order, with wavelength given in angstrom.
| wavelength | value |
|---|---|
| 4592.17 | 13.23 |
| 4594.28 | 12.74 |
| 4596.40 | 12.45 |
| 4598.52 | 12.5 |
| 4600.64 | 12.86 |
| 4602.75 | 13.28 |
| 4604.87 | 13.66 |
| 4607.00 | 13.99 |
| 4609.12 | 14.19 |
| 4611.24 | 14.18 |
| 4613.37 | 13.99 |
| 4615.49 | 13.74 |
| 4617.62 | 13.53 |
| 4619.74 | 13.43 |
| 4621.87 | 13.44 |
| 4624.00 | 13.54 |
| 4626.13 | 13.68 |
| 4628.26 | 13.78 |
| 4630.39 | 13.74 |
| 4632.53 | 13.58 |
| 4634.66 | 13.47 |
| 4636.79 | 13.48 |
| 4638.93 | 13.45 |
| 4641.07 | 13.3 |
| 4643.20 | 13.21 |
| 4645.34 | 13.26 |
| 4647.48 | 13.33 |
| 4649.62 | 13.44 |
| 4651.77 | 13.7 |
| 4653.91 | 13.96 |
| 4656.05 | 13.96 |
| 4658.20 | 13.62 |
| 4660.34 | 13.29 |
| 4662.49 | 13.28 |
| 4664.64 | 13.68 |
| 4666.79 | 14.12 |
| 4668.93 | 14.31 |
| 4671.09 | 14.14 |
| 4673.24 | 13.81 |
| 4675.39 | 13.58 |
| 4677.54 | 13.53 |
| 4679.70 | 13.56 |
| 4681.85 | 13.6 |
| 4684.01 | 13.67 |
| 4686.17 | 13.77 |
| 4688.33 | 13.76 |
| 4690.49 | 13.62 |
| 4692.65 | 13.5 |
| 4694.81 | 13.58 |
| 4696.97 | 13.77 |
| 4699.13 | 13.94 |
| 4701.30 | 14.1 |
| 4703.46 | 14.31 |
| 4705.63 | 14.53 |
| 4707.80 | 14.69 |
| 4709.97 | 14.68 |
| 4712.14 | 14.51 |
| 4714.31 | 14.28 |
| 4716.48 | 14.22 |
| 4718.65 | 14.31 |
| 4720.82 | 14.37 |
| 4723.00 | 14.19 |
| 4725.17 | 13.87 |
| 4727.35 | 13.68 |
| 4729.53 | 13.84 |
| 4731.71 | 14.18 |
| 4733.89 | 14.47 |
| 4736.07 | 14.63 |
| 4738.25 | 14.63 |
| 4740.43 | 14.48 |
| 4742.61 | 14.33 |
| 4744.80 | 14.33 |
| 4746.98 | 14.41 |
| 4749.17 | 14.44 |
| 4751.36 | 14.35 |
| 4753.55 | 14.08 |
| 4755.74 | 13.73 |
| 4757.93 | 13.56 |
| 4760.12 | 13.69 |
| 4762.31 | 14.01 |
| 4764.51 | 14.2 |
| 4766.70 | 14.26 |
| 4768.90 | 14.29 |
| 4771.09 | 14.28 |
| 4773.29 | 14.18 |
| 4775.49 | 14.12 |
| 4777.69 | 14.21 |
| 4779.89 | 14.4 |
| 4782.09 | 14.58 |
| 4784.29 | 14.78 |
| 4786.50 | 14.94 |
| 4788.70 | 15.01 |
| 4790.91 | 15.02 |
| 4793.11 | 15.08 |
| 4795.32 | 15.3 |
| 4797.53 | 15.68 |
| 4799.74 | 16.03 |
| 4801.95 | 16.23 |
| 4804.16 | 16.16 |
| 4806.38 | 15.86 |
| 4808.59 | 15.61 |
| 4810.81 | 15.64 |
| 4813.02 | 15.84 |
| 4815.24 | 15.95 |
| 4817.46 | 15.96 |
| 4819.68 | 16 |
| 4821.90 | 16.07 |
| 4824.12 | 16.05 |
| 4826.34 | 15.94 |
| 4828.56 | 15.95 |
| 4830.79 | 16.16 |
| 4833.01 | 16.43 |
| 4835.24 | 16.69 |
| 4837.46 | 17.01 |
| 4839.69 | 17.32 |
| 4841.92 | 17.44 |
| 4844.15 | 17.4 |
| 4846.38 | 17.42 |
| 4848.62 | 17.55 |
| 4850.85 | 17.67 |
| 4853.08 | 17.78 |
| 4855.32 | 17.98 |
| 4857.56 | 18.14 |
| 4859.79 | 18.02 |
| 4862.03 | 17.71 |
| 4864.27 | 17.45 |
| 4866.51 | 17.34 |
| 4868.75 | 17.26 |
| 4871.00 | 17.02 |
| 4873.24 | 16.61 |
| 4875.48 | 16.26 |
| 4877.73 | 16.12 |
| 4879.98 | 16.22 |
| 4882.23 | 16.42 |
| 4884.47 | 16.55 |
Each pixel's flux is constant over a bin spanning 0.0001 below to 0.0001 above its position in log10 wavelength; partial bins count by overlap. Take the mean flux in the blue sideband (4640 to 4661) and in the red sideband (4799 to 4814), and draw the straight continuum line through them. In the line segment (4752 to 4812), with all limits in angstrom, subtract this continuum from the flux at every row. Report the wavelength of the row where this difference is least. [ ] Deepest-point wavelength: 4757.93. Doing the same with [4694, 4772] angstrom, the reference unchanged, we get 4757.93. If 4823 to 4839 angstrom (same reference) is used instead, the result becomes 4828.56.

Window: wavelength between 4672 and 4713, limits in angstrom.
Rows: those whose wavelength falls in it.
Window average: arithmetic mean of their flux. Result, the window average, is 13.9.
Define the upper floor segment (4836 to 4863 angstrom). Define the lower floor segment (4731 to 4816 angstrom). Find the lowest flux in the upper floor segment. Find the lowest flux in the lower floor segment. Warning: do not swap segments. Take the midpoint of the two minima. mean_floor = 15.3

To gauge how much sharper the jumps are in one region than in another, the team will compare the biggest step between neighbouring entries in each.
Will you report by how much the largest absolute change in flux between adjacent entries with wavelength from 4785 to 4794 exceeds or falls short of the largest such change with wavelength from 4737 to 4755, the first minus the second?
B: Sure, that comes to -0.20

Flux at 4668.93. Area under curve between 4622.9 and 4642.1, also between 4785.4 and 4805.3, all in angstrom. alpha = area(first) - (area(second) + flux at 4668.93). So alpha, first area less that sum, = -62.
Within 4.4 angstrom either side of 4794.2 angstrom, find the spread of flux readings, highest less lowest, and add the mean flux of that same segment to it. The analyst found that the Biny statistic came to 15.9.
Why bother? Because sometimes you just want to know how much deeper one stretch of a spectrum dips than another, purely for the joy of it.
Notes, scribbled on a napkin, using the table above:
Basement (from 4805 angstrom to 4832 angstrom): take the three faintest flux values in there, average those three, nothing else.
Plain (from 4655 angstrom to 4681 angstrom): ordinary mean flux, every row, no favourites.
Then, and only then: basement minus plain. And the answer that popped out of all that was 2.0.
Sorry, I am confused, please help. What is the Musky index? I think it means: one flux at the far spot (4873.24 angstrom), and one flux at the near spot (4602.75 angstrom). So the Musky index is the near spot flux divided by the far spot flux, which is 0.800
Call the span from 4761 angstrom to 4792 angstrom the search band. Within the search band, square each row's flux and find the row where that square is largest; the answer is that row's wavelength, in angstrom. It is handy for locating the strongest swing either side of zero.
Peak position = 4790.91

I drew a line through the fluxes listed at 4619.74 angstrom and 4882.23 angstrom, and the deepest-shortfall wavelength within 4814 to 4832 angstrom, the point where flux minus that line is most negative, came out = 4828.56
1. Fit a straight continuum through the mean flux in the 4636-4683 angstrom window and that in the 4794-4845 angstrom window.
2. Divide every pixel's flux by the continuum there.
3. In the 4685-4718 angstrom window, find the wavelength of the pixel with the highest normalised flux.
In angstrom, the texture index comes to 4707.80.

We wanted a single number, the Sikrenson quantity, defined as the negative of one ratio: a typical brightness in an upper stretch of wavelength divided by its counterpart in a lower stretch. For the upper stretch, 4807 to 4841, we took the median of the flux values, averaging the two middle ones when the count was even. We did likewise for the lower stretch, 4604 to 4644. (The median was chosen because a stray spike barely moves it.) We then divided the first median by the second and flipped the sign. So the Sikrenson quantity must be -1.18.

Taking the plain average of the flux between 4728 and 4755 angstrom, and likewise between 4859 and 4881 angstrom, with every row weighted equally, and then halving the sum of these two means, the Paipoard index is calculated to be 15.7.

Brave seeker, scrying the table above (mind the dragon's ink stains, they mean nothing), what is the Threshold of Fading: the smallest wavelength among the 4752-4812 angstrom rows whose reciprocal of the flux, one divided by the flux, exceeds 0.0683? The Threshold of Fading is 4753.55 angstrom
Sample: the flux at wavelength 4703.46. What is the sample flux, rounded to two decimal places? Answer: 14.31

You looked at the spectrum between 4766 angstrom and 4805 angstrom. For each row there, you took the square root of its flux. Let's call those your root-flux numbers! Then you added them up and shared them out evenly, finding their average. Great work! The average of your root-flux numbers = 3.86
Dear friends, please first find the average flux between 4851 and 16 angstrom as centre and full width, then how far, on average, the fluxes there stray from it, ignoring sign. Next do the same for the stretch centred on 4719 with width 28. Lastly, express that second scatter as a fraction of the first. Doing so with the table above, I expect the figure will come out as 1.1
